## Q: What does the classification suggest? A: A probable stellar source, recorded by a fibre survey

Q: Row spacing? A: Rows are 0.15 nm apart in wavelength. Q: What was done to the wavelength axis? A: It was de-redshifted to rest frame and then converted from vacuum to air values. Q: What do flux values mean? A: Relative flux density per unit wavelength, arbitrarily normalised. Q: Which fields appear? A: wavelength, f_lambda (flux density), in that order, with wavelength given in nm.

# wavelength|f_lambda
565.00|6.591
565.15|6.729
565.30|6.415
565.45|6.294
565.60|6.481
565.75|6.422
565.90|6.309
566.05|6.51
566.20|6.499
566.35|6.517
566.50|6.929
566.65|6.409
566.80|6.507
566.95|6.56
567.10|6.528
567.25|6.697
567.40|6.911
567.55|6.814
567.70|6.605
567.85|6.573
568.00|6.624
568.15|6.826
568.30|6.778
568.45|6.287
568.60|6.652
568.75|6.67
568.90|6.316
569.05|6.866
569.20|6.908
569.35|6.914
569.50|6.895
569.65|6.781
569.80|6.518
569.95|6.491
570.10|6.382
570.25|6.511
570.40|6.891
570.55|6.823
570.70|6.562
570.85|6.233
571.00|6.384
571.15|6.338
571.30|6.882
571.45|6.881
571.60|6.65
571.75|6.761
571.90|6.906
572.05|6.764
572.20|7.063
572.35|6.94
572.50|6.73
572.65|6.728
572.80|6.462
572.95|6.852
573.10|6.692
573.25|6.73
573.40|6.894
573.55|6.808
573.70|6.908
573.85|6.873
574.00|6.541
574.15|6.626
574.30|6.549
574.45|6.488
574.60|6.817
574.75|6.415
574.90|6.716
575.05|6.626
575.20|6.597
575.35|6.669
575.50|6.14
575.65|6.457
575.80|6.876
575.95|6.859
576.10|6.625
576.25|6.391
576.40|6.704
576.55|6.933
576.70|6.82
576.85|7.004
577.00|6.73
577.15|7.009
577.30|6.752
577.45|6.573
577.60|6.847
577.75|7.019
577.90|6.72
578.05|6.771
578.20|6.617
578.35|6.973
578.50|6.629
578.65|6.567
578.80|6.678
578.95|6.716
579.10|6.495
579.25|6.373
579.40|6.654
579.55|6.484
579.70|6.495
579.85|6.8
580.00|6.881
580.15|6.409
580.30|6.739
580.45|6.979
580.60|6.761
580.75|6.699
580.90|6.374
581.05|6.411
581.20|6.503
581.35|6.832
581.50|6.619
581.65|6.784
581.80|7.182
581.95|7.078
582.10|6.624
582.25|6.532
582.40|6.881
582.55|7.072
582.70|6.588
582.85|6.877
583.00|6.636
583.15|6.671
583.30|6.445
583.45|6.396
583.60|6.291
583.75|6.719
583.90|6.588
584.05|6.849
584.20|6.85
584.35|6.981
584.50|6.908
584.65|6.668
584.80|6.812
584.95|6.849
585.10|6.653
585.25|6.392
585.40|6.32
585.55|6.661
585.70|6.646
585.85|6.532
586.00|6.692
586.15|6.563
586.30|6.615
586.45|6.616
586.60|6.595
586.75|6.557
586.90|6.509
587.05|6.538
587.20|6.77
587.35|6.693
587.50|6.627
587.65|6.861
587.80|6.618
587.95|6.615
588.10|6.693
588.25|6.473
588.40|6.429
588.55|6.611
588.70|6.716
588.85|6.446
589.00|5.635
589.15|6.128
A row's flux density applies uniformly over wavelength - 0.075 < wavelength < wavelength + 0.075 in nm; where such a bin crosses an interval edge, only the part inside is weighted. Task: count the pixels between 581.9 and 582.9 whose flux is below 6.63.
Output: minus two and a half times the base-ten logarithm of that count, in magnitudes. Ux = -1.2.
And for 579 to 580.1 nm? -1.5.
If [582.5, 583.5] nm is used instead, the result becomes -1.2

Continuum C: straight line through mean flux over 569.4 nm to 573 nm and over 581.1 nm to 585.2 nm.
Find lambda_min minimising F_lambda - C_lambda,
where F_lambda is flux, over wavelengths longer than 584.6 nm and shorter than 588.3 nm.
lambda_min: 585.40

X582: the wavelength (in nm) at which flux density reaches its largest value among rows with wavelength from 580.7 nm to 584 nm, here 581.80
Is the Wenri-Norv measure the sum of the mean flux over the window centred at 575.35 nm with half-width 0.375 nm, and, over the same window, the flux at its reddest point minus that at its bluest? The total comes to 6.33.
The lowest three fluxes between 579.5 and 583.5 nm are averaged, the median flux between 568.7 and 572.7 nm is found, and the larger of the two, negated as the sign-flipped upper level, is -6.76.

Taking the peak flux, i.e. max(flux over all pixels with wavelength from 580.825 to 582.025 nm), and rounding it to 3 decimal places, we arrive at 7.182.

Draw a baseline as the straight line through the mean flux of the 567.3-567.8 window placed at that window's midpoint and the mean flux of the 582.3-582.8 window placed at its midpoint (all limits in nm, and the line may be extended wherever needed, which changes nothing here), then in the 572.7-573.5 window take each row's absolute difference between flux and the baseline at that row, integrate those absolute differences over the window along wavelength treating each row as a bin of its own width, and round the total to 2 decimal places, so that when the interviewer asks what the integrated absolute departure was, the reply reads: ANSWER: 0.10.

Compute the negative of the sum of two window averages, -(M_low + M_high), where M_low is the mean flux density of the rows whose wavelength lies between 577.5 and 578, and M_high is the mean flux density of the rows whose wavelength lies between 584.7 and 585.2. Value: -13.6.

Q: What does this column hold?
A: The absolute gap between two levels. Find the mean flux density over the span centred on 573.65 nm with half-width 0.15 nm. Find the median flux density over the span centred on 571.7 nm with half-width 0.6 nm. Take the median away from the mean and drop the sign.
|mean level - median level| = 0.04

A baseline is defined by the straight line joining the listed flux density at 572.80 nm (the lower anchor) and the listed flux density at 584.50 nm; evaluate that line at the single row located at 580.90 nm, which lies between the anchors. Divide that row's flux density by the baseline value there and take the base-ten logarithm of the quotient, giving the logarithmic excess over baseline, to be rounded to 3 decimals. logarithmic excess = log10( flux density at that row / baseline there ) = -0.026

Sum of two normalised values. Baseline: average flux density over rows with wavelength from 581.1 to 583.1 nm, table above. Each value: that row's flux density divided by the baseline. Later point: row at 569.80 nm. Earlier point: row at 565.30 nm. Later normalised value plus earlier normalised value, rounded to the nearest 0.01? 1.91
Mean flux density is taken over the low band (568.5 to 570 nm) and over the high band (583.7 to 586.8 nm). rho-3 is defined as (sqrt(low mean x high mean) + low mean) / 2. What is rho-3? 6.69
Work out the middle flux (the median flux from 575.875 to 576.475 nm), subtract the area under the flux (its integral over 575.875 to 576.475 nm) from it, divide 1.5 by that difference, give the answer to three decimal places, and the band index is 0.560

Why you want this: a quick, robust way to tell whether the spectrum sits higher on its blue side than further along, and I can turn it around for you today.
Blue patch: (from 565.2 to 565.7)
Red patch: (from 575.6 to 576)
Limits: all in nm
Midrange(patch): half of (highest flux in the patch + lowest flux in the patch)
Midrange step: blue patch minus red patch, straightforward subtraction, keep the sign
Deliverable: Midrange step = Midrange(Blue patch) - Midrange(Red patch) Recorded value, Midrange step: -0.28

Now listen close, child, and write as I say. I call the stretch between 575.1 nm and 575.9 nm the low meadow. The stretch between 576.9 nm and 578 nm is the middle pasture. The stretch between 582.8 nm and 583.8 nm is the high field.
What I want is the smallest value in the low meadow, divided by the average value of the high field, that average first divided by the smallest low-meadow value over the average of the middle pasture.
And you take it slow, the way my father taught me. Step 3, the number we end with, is 0.84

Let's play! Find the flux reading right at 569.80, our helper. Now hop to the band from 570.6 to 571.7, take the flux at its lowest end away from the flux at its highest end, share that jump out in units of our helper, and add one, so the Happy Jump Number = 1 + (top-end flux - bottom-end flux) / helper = 1.01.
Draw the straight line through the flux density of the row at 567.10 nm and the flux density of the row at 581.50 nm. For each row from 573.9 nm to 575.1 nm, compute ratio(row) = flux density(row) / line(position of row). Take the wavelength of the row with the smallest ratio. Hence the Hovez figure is 574.75 nm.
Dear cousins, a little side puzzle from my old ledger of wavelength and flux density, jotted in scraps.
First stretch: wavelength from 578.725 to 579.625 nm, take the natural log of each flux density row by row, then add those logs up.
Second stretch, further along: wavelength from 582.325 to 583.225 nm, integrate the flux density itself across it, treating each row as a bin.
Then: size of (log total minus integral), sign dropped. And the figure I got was 5.18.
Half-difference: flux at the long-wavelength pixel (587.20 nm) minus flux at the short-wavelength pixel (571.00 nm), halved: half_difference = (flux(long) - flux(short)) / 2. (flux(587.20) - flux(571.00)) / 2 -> 0.19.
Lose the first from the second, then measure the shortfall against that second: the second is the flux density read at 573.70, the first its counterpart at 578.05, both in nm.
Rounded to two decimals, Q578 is 0.02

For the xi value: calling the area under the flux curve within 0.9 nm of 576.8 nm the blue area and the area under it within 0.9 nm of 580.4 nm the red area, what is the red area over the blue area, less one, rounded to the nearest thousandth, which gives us -0.021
